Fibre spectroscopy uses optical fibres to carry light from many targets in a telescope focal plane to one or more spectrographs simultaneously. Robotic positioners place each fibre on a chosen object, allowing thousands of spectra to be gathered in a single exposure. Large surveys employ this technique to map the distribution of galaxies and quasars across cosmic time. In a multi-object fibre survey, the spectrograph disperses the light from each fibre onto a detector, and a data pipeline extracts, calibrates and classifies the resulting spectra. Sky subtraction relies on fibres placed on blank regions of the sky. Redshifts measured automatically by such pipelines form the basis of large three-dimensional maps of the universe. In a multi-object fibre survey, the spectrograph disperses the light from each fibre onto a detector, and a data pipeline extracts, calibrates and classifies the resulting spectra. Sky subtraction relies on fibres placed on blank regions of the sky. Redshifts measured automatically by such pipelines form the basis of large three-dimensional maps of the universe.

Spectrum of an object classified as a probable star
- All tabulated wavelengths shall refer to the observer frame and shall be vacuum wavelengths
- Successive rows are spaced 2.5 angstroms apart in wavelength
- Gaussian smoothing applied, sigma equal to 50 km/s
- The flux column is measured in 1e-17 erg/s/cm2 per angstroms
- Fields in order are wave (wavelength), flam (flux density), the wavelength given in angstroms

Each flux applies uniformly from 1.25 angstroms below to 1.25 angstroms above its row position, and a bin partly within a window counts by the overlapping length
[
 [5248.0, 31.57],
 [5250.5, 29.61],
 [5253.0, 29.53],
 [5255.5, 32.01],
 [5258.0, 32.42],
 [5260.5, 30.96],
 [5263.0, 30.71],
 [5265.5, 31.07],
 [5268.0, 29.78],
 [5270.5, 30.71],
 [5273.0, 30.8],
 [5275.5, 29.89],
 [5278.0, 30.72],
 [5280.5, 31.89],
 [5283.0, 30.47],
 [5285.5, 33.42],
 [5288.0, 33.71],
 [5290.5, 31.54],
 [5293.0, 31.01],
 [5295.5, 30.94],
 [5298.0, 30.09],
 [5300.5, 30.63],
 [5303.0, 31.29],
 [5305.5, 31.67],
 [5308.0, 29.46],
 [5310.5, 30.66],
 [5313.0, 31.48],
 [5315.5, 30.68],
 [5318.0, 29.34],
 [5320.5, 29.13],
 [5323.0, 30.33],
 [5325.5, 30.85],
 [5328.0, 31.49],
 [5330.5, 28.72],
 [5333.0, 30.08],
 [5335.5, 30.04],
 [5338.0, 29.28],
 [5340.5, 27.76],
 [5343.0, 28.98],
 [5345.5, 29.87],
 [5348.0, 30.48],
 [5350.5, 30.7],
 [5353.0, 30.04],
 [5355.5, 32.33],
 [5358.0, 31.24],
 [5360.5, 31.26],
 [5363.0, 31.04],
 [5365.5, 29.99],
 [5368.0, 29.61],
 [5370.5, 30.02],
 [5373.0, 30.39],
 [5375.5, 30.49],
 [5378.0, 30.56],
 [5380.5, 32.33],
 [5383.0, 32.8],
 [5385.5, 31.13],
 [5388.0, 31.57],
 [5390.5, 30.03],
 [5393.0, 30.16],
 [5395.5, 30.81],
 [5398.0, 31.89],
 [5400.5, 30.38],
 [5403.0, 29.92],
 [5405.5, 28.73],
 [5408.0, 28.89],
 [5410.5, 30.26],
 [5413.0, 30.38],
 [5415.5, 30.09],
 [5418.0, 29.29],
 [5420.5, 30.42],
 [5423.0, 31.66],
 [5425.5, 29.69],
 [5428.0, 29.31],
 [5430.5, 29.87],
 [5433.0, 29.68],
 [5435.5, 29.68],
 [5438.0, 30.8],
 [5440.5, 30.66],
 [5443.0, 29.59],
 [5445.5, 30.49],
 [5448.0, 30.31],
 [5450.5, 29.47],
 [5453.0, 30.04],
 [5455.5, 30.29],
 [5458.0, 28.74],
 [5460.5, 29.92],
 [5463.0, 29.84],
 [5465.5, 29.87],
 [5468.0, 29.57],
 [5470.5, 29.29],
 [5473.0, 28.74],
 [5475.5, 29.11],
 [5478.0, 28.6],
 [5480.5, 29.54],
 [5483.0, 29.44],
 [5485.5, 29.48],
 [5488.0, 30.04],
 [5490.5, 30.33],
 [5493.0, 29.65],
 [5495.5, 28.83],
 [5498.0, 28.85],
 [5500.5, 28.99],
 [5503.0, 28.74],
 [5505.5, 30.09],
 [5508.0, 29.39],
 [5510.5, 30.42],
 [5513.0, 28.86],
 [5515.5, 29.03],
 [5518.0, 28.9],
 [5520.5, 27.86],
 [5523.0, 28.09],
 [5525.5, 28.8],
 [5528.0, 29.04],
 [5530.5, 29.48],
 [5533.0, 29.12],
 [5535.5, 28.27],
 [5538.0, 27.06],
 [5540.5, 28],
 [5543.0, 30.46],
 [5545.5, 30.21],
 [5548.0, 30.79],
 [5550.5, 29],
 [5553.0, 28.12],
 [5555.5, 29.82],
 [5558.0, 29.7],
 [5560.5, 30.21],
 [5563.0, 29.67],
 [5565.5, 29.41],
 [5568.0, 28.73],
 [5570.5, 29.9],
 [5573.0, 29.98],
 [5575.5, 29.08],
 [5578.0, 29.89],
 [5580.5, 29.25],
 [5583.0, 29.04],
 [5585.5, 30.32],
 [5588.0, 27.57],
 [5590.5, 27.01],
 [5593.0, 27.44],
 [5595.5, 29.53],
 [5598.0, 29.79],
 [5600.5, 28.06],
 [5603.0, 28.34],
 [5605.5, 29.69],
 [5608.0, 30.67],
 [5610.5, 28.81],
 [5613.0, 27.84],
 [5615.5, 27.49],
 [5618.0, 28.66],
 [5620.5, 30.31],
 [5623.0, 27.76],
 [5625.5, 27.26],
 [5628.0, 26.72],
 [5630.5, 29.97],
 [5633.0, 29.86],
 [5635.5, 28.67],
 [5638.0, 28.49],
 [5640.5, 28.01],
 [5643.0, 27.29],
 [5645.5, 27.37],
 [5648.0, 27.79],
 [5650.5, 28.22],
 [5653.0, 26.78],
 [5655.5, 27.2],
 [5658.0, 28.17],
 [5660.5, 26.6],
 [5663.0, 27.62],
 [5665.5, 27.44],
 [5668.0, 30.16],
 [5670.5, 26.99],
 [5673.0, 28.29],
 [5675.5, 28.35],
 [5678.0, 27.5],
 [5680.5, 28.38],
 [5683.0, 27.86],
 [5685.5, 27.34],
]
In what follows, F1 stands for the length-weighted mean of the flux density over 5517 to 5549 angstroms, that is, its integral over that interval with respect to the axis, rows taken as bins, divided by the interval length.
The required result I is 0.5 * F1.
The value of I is 14.5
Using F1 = 28.9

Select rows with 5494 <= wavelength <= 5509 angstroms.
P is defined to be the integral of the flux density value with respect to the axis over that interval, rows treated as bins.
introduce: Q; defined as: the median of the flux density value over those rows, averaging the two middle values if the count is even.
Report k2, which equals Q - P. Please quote -408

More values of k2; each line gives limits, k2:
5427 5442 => -420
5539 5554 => -412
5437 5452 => -423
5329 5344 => -409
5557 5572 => -414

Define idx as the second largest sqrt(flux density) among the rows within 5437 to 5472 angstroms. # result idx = 5.54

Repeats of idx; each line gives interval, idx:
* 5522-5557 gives 5.52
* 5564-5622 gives 5.51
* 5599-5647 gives 5.51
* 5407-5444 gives 5.55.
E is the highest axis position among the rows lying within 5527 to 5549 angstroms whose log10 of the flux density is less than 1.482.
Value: 5545.5 angstroms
